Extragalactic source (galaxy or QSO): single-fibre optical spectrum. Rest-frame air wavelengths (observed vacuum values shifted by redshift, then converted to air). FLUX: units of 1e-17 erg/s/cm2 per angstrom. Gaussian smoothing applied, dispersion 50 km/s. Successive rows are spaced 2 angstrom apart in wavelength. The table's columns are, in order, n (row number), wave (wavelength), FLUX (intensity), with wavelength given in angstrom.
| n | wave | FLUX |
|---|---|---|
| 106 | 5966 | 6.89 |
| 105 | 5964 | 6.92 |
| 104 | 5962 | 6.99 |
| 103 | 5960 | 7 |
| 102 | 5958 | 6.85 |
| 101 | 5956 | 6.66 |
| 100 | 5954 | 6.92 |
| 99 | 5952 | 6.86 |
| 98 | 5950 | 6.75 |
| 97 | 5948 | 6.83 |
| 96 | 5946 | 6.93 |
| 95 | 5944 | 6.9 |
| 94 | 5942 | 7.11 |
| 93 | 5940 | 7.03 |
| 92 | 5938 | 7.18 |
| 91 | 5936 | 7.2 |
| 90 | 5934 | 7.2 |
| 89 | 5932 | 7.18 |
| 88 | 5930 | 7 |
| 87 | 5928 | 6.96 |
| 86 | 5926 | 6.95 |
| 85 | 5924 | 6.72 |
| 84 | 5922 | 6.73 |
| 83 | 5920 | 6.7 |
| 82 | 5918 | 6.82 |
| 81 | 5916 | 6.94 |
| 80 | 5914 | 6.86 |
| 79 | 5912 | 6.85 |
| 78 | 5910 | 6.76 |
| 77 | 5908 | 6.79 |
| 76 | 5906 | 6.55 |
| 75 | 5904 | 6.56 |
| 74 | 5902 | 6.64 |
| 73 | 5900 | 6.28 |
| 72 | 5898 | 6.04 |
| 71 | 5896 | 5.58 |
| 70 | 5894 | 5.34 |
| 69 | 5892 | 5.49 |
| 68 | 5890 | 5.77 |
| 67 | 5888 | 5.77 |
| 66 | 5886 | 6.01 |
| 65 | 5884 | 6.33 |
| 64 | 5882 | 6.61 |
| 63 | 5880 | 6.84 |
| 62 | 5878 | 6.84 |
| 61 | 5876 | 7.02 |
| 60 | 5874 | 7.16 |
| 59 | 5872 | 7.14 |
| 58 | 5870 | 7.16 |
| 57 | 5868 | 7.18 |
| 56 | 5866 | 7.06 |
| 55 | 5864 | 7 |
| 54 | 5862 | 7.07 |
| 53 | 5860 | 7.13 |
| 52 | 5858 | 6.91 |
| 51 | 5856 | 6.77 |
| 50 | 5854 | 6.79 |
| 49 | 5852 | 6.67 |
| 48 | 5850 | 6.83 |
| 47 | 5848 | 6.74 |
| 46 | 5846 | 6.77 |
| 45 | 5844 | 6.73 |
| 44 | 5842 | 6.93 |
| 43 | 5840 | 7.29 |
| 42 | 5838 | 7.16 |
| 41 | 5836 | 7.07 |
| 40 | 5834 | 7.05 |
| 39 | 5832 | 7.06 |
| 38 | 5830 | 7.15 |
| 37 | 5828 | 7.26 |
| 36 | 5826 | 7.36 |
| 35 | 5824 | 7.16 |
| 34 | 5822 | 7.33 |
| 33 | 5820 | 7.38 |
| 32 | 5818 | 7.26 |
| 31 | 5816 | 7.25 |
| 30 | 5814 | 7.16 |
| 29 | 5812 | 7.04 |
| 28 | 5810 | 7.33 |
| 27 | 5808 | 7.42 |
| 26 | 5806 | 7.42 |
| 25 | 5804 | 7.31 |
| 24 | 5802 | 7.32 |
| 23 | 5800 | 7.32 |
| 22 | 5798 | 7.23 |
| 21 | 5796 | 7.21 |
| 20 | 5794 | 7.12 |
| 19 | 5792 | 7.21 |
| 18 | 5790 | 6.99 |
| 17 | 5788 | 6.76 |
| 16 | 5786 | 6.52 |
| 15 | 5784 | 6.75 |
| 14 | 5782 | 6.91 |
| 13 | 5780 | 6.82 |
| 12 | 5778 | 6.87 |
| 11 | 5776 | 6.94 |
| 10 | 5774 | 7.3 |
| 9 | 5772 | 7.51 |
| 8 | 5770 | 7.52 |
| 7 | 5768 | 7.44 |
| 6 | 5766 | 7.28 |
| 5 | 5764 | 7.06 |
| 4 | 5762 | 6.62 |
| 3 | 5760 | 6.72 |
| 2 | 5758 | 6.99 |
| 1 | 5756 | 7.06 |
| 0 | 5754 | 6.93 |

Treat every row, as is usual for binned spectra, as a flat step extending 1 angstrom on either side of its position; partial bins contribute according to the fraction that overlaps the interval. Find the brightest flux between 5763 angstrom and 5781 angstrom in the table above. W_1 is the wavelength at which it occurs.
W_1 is 5770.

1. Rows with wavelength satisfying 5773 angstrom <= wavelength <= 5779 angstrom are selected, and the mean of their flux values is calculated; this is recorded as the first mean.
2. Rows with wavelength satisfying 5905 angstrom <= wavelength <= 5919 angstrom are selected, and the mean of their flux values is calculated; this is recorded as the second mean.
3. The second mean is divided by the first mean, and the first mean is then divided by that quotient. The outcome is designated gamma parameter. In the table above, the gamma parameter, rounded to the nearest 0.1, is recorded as 7.3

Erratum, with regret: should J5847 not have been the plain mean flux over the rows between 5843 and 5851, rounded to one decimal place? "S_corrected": 6.8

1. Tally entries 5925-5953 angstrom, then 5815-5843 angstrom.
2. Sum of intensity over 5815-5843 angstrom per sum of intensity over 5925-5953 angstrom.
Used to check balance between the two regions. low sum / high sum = 1.03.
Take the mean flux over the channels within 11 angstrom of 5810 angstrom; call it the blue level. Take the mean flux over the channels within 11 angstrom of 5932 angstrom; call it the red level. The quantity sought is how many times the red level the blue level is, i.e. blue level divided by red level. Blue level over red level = 1.04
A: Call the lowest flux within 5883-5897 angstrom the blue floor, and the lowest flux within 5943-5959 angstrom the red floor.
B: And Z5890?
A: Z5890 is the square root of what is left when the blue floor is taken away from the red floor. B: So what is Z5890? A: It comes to 1.15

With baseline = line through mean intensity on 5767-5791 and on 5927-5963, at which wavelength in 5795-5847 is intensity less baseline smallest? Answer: 5844 angstrom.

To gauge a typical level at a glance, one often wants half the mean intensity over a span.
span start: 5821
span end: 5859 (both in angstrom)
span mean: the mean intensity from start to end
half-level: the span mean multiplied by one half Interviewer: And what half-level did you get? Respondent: 3.50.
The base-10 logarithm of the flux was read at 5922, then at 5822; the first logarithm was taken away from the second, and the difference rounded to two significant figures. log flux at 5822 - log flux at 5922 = 0.037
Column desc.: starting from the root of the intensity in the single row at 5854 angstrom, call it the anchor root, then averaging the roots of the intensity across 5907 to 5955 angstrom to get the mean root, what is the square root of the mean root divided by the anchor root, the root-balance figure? 1.00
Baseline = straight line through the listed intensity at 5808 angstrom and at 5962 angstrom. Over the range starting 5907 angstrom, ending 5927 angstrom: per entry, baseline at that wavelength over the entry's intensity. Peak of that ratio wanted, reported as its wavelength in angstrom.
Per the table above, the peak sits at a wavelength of 5920 angstrom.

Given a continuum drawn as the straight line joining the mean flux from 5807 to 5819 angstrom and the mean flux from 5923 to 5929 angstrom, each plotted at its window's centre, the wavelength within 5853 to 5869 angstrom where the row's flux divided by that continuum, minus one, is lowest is 5856 angstrom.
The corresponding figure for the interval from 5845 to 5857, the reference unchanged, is 5852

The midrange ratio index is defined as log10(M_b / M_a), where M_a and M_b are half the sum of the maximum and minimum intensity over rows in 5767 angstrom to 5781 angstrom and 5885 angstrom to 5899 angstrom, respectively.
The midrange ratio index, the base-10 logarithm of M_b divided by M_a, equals -0.10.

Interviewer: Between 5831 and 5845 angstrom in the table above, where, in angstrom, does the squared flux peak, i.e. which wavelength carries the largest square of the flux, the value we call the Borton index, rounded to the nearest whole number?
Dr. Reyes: 5840 angstrom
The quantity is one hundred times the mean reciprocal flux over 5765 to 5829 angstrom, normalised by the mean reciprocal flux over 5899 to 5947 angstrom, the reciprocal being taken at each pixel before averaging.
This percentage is 96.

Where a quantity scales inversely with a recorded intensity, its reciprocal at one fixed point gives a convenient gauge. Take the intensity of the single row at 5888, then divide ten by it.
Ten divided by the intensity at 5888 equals 1.73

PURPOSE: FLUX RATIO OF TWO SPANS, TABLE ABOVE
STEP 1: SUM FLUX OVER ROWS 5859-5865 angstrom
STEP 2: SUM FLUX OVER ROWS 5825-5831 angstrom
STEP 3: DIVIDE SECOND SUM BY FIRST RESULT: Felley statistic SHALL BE 1.027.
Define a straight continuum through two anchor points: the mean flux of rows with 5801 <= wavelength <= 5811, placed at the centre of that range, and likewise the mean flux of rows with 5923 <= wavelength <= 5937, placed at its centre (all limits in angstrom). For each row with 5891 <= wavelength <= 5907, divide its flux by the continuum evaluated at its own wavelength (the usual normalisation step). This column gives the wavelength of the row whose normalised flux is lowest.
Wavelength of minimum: 5894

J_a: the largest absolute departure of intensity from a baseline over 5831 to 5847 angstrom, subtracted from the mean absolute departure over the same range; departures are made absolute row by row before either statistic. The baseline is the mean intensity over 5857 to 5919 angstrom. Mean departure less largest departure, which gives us -0.28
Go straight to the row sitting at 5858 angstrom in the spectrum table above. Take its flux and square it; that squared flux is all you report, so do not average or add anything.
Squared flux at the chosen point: 48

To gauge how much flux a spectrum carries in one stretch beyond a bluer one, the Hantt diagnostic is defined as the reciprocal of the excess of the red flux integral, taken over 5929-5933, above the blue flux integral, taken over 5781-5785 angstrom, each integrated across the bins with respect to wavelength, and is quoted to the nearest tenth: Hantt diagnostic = 1.0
